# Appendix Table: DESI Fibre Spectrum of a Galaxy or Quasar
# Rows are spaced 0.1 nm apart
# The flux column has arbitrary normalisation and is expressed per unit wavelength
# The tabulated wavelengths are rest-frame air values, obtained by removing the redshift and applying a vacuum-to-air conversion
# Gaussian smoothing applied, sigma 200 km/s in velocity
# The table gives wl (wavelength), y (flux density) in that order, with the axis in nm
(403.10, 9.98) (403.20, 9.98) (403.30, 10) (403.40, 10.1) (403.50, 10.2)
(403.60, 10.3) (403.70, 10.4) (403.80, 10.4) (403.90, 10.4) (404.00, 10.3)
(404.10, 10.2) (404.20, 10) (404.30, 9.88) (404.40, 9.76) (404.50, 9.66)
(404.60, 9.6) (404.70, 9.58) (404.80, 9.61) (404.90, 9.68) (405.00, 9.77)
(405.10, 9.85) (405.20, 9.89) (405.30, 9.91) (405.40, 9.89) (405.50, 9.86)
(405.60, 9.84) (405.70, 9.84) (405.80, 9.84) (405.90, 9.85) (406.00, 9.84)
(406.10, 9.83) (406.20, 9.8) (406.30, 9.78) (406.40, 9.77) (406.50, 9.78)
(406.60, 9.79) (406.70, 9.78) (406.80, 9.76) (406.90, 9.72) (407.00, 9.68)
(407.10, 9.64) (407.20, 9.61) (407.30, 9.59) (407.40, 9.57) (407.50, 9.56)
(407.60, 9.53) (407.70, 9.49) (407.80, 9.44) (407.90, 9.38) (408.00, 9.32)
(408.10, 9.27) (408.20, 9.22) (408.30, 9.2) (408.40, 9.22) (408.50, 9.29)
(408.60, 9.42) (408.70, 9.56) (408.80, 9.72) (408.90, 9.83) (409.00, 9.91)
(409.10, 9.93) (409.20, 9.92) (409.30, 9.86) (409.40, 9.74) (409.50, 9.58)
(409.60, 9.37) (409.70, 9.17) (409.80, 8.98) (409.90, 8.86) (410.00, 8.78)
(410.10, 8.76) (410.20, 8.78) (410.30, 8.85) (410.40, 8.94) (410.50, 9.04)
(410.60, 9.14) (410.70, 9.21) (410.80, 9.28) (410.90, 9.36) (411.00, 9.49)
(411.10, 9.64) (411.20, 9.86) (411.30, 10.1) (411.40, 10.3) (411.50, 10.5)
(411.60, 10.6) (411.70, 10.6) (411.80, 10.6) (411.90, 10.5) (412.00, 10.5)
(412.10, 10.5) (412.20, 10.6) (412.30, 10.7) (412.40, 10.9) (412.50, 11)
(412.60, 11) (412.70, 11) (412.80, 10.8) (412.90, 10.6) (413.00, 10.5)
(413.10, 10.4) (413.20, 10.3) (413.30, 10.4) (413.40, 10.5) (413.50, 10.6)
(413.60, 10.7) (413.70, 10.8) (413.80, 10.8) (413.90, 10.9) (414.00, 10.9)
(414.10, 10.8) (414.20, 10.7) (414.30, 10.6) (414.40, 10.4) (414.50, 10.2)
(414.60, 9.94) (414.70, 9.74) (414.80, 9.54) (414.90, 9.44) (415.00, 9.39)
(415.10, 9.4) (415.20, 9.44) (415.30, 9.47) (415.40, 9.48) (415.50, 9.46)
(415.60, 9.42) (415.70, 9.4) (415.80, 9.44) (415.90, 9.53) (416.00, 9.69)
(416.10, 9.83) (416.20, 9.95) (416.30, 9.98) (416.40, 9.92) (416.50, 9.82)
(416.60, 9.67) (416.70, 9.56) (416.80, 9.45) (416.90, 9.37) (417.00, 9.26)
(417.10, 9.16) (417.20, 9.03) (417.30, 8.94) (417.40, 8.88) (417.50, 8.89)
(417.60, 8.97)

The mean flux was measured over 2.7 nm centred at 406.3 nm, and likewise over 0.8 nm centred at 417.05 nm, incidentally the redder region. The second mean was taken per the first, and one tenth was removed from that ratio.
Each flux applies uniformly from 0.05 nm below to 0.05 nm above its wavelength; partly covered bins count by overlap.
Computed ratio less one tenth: 0.84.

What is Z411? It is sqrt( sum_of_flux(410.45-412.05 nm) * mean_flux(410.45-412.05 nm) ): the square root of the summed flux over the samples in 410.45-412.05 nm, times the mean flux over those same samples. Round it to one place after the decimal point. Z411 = 39.7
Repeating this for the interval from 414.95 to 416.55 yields 38.4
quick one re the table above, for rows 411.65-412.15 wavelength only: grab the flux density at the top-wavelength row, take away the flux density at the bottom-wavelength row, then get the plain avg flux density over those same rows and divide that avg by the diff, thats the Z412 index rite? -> -105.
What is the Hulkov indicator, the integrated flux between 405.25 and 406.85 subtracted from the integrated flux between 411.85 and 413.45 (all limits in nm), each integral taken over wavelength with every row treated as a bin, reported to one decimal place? 1.3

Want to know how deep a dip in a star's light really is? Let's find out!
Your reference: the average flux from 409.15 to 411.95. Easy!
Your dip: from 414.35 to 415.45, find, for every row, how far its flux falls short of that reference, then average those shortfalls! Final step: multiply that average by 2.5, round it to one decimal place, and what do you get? -0.3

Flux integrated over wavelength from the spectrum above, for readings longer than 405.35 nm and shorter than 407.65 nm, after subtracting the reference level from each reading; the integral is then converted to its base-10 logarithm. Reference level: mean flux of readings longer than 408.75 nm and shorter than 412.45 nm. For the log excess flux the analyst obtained -1.9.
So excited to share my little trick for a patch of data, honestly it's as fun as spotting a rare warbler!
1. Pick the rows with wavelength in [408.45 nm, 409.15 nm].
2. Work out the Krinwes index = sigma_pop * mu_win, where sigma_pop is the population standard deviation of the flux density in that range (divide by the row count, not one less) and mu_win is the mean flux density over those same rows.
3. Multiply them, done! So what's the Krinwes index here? 2.2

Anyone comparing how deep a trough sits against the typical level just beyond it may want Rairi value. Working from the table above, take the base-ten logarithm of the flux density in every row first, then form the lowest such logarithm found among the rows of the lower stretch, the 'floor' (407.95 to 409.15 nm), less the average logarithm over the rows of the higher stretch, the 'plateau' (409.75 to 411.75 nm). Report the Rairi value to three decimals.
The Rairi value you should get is -0.011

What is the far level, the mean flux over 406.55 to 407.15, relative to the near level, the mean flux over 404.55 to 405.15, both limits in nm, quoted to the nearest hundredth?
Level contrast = 1.00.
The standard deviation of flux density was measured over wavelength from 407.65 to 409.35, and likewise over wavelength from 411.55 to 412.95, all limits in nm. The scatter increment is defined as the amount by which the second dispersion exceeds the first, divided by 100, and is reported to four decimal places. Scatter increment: -0.0008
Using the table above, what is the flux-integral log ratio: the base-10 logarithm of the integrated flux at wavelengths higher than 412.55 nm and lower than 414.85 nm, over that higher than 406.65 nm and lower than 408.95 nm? 0.044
